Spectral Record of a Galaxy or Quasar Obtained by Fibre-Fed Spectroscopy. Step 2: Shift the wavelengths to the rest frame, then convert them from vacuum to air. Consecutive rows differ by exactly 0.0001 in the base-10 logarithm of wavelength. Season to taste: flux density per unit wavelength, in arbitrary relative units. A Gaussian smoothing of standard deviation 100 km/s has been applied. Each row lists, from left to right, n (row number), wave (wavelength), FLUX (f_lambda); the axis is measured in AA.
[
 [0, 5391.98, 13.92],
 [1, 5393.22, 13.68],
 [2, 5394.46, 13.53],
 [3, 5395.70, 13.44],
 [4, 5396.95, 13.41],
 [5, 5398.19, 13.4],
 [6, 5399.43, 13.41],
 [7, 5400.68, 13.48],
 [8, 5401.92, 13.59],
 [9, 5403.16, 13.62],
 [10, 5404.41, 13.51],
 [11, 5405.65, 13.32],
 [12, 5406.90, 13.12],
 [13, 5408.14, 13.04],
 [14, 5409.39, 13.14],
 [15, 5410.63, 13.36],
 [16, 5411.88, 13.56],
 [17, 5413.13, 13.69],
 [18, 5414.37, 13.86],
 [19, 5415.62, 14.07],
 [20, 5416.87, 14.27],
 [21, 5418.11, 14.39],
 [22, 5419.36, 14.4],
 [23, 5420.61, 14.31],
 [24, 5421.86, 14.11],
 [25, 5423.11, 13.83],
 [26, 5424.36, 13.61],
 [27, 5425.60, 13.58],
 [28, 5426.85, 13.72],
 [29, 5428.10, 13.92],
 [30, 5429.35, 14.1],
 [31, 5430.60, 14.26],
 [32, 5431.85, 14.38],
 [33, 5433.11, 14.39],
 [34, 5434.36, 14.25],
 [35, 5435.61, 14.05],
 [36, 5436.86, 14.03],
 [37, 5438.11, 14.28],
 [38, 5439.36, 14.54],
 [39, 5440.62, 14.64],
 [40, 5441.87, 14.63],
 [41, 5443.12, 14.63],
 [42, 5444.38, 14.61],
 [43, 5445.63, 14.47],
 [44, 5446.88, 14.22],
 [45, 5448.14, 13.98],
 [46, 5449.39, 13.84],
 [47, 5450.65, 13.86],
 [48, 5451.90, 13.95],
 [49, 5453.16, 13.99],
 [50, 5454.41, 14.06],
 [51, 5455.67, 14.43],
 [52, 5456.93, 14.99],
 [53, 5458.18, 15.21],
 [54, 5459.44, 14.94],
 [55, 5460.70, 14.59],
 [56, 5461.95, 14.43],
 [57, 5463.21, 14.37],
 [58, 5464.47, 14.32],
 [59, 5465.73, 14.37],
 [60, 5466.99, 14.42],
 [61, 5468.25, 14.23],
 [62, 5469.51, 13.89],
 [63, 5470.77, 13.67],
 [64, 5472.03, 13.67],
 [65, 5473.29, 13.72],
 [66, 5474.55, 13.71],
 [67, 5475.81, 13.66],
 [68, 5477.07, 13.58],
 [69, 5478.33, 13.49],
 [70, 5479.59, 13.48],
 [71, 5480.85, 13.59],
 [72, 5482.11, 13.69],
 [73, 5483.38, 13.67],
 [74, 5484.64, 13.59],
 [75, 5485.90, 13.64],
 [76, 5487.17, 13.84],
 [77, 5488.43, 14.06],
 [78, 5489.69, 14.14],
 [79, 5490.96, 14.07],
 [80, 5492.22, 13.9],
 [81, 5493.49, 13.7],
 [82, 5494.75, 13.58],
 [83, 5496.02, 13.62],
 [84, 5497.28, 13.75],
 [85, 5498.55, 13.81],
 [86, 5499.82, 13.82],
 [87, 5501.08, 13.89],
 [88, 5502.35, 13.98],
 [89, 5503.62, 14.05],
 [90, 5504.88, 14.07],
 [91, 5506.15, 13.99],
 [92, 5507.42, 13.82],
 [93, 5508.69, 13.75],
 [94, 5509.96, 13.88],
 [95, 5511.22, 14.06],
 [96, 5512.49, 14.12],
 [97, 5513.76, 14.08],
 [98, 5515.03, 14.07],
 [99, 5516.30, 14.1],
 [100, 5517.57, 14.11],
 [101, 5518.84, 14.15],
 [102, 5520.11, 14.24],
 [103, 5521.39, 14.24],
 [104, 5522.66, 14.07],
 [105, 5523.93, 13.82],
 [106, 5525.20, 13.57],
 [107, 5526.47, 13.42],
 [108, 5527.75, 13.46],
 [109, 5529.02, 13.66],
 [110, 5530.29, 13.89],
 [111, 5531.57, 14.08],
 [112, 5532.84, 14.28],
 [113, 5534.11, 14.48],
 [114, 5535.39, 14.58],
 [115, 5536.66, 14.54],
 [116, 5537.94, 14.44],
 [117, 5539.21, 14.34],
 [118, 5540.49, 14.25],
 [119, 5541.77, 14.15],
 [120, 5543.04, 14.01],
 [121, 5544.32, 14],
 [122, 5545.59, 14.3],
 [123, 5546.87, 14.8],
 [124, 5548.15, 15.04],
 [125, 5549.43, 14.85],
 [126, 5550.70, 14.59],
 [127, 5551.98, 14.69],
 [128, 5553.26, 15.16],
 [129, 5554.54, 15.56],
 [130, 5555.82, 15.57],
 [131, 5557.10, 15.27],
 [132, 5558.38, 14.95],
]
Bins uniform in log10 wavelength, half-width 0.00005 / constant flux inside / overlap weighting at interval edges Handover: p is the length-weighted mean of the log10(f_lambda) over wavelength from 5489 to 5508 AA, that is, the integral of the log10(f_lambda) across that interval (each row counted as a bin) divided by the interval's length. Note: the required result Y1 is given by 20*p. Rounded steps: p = 1.14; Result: 22.85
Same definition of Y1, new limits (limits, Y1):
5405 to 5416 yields 22.57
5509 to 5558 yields 23.11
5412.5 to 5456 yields 23.01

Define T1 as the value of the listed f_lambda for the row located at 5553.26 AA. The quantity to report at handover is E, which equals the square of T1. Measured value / 230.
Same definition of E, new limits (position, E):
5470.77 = 187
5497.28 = 189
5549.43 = 221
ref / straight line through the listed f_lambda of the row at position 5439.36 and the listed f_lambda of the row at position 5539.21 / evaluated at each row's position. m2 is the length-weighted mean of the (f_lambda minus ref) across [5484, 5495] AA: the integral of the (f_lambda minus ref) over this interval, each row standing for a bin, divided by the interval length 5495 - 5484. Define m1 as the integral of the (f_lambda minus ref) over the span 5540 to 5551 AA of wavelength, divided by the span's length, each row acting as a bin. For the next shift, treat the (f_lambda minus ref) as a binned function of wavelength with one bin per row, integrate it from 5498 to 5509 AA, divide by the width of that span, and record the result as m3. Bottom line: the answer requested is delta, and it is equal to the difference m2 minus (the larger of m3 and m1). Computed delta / -0.7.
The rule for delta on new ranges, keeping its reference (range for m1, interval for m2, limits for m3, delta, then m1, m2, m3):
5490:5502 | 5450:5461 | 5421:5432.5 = 0.5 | -0.62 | -0.07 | -0.61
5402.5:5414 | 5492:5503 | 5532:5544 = -0.6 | -1.22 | -0.64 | -0.01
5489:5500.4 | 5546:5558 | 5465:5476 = 1.3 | -0.61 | 0.73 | -0.54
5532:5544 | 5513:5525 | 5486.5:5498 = -0.3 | -0.01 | -0.30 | -0.58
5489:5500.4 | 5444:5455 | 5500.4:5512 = 0.0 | -0.61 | -0.42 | -0.46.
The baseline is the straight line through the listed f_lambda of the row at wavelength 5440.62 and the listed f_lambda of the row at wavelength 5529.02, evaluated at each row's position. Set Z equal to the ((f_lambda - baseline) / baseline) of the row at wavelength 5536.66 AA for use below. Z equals 0.07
